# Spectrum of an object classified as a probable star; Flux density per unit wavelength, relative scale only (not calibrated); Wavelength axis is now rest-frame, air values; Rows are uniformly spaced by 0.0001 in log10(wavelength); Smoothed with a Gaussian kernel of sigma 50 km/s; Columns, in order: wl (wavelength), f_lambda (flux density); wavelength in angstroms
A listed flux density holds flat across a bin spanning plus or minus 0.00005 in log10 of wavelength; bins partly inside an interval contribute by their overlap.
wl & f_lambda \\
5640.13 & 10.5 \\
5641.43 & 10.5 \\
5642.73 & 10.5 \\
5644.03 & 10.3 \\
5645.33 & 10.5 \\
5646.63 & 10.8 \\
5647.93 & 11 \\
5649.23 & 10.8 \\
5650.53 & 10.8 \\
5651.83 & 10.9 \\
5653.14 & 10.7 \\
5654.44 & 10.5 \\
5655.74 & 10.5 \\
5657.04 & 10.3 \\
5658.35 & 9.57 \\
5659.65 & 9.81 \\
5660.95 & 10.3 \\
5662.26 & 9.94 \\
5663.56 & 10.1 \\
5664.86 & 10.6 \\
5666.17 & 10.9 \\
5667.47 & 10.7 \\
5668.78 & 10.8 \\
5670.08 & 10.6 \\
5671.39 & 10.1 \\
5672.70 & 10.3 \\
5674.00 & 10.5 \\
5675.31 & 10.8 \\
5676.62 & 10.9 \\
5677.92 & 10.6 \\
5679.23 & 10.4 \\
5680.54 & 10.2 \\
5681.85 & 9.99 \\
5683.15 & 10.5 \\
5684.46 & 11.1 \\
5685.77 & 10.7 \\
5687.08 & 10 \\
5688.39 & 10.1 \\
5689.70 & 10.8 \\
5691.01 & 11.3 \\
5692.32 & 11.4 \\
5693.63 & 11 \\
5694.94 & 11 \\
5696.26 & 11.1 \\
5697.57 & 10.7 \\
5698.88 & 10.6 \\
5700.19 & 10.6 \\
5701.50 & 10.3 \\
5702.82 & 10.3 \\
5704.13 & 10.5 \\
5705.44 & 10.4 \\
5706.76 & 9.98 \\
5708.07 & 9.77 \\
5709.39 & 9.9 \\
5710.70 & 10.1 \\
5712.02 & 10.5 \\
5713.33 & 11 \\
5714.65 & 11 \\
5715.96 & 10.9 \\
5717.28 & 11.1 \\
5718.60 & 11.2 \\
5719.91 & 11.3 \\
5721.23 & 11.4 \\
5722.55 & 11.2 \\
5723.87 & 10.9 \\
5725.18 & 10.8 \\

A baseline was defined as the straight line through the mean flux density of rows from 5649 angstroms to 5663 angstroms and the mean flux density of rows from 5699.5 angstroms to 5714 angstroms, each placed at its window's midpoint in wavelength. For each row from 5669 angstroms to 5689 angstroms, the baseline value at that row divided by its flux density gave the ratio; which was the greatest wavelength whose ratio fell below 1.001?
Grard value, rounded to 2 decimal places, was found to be 5685.77 angstroms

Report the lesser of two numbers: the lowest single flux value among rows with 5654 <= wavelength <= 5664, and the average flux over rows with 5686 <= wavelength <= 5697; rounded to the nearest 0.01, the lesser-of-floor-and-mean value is 9.57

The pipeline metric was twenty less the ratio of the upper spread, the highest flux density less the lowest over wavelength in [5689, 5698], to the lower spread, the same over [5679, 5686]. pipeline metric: 19.4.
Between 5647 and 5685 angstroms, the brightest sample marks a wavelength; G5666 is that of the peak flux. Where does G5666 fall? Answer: 5684.46 angstroms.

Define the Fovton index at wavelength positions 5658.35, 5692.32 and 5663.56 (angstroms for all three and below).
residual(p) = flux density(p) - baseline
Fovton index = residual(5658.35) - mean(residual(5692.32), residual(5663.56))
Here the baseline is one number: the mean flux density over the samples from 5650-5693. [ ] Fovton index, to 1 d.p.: -1.2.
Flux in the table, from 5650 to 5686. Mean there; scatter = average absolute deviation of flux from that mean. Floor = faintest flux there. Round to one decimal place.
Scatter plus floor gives 9.9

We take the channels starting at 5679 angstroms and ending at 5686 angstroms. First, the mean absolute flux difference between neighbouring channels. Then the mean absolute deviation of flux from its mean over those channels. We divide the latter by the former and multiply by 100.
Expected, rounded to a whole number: 74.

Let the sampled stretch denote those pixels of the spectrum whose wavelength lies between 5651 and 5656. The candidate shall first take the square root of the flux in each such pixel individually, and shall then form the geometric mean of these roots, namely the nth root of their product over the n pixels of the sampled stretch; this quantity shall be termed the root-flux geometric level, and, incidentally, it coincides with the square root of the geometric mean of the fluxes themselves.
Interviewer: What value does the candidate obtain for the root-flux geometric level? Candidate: 3.26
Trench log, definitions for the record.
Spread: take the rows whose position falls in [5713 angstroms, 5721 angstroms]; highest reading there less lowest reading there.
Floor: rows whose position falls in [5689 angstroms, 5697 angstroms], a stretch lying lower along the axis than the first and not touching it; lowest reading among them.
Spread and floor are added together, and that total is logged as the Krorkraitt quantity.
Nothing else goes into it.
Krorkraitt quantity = 11.20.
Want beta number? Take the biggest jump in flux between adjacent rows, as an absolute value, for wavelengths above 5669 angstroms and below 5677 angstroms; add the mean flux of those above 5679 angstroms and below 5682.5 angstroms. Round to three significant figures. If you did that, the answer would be 10.7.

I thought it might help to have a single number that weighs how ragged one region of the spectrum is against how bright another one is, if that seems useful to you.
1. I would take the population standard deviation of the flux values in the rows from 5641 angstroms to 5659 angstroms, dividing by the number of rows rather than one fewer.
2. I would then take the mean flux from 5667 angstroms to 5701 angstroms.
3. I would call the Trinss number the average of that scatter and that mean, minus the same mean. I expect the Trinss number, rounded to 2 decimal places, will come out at -5.15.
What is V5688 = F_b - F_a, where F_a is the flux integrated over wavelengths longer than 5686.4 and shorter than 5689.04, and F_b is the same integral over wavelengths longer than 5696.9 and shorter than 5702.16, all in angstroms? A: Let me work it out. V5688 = 29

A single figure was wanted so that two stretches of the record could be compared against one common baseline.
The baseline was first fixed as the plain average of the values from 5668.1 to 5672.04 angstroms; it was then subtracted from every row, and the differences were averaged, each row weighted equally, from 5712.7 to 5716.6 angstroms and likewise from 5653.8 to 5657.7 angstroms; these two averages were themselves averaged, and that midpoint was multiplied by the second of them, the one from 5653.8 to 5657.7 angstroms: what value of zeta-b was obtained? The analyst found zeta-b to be -0.01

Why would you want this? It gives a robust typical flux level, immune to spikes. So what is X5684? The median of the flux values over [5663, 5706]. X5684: 10.6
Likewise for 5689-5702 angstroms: 10.9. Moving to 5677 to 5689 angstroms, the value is 10.4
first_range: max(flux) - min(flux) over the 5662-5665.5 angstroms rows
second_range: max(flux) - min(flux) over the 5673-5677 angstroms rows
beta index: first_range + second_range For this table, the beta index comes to 1.1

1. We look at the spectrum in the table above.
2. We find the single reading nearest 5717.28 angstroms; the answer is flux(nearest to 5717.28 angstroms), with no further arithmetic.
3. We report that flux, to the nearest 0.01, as 11.10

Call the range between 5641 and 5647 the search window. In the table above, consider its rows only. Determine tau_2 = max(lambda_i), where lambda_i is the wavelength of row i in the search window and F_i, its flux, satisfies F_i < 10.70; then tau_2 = 5645.33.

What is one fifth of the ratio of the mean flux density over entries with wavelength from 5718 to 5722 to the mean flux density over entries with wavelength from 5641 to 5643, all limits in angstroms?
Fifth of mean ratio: 0.215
